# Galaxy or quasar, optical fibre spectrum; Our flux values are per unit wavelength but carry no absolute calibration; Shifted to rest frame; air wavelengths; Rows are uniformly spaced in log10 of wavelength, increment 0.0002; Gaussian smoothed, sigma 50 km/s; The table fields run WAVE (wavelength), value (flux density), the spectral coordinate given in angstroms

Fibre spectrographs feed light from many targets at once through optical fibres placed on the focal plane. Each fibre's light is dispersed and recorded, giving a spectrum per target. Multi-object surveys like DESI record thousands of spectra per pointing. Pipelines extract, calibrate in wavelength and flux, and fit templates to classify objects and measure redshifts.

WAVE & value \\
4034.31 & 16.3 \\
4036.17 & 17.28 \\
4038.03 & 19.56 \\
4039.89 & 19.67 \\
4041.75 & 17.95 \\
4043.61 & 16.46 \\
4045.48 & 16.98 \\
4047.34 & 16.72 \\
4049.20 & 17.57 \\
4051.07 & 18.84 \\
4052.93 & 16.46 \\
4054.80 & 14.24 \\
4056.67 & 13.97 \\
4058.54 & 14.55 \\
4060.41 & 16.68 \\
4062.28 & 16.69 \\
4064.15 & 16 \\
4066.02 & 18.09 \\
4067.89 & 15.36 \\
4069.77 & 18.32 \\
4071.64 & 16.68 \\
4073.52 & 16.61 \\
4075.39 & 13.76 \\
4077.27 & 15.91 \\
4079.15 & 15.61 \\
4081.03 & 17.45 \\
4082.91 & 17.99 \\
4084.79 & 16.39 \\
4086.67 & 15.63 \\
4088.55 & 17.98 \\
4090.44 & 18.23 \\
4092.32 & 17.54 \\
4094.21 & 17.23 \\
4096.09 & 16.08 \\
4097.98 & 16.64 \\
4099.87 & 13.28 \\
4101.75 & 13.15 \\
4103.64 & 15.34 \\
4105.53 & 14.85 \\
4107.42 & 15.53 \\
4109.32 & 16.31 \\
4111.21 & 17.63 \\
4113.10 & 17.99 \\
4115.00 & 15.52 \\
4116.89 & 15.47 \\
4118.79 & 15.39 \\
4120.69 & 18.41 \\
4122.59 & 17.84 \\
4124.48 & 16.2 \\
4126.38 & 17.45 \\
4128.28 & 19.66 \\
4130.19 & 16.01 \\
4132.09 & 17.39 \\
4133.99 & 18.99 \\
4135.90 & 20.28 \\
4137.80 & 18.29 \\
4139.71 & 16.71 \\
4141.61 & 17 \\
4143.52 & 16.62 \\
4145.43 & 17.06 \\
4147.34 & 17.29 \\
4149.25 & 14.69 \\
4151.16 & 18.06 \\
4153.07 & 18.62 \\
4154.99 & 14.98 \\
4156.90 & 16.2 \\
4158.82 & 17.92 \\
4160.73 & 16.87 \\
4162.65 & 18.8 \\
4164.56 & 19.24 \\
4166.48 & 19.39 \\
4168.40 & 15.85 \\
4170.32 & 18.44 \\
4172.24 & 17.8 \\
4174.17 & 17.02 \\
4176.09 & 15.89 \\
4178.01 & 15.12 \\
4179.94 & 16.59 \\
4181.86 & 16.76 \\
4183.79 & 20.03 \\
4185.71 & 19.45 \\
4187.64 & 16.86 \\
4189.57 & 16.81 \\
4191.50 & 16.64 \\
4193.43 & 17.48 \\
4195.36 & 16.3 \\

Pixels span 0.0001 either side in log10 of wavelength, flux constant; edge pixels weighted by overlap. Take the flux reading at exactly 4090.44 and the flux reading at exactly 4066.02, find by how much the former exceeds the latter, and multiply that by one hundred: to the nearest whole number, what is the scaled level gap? 14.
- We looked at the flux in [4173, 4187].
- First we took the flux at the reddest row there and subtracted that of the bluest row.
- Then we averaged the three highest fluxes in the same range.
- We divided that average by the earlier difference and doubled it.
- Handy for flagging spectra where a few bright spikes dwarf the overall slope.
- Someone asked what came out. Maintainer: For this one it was 16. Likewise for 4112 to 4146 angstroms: -42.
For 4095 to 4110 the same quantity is 142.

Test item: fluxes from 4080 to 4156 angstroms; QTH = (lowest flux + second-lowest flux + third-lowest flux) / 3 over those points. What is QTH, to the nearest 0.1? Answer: 13.7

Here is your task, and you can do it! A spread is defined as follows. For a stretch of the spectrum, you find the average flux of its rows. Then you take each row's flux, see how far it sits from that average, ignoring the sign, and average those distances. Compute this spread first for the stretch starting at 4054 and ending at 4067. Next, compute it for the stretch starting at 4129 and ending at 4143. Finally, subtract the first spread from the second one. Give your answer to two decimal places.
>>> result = -0.10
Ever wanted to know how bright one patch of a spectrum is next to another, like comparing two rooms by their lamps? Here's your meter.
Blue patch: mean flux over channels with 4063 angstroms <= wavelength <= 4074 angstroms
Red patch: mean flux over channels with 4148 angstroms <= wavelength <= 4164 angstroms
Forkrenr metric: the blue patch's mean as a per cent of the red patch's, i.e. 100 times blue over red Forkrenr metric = 99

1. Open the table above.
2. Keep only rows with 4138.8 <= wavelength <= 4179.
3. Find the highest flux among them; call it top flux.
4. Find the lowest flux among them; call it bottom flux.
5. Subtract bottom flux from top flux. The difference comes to 4.70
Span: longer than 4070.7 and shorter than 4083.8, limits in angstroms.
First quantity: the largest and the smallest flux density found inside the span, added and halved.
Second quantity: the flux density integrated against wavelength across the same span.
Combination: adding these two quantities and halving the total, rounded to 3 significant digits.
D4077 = 115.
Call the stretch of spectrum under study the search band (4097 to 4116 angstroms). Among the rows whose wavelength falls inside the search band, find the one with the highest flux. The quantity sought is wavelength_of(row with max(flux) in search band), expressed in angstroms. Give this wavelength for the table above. 4113.10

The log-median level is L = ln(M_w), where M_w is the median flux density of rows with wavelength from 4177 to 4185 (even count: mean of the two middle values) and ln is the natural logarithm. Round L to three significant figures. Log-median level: 2.81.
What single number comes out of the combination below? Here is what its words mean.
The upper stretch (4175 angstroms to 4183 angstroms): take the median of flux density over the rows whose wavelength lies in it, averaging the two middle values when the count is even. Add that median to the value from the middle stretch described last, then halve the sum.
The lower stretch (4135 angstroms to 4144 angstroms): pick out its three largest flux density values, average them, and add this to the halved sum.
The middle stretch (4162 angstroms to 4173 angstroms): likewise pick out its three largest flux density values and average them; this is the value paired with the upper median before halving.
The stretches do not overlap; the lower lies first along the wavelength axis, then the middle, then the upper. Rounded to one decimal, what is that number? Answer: 36.2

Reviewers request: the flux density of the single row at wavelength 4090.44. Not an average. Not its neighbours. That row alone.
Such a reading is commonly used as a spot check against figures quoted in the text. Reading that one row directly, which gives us 18.23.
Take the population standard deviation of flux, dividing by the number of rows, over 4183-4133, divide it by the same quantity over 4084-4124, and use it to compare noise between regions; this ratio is 0.95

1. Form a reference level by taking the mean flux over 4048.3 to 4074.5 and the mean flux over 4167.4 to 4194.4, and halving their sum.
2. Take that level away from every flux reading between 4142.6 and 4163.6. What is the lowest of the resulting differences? -2.1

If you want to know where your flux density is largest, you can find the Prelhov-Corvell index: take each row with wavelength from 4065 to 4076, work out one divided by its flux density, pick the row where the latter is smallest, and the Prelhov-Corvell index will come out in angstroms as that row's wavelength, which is 4069.77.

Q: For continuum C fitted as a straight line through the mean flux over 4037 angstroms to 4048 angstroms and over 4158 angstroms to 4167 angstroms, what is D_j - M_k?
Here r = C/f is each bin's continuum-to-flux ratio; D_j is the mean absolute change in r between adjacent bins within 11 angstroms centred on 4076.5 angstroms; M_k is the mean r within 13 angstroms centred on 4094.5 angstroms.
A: -0.99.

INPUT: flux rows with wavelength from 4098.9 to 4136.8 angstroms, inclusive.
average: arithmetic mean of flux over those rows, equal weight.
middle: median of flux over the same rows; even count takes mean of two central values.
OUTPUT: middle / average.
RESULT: 0.98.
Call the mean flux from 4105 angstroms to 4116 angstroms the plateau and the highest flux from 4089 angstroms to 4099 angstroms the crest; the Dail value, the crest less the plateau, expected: 1.9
